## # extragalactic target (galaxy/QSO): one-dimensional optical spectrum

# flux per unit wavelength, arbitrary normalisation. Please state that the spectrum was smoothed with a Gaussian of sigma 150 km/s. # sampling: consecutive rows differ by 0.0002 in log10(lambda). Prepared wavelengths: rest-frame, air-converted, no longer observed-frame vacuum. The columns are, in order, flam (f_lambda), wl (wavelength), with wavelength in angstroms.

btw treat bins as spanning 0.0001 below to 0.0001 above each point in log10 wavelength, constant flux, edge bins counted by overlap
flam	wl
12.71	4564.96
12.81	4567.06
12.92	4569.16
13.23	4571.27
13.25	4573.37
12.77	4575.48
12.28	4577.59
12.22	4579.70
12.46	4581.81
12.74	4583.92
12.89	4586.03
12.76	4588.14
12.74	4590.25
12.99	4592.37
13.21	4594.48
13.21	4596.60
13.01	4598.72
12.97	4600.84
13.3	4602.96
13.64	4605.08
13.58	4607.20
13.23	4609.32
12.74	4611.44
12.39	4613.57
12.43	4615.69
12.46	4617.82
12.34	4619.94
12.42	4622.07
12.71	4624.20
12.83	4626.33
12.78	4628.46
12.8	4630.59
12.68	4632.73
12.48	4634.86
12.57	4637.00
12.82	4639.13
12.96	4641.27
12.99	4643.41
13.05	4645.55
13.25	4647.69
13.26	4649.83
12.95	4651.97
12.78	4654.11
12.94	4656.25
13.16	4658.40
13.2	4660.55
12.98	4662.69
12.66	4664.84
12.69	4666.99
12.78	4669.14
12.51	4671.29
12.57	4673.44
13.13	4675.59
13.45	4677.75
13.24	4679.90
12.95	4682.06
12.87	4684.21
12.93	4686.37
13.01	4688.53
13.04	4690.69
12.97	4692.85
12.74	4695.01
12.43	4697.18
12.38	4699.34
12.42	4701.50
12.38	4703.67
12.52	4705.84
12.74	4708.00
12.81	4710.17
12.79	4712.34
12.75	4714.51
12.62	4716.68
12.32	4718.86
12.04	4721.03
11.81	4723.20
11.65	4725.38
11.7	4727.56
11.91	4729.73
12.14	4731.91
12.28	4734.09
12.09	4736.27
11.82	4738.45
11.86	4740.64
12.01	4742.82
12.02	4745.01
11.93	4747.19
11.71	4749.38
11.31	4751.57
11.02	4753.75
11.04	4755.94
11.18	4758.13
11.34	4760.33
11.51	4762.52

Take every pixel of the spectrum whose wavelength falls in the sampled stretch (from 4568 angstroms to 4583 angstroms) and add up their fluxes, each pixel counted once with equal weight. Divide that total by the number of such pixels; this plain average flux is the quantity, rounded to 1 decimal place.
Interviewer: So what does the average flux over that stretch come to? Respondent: 12.7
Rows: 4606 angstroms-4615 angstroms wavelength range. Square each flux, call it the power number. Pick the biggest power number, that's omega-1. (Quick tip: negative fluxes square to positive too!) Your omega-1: 184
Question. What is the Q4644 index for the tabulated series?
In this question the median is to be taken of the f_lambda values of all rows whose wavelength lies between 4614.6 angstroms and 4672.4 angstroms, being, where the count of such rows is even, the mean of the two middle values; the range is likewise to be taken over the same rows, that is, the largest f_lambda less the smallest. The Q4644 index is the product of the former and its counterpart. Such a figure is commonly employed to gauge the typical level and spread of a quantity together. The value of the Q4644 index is 12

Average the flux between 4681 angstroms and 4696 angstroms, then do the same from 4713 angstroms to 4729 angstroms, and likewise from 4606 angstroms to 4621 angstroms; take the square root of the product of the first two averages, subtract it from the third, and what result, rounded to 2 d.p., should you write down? 0.22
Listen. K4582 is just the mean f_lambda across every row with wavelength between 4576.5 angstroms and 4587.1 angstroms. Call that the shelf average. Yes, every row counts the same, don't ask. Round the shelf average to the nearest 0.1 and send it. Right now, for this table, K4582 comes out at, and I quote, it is 12.5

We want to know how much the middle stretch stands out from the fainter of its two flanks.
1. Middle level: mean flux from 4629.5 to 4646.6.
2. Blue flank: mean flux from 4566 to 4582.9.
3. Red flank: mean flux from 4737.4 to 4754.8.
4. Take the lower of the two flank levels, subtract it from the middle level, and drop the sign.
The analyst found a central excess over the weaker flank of 1.08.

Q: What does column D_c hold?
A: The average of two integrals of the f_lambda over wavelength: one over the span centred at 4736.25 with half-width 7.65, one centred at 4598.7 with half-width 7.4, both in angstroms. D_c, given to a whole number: 189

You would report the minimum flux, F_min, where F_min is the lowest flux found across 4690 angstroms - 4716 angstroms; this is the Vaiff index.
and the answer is 12.38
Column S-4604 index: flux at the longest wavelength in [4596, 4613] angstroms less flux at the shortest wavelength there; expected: -0.47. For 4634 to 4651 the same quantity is 0.78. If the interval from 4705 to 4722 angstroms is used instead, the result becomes -0.48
